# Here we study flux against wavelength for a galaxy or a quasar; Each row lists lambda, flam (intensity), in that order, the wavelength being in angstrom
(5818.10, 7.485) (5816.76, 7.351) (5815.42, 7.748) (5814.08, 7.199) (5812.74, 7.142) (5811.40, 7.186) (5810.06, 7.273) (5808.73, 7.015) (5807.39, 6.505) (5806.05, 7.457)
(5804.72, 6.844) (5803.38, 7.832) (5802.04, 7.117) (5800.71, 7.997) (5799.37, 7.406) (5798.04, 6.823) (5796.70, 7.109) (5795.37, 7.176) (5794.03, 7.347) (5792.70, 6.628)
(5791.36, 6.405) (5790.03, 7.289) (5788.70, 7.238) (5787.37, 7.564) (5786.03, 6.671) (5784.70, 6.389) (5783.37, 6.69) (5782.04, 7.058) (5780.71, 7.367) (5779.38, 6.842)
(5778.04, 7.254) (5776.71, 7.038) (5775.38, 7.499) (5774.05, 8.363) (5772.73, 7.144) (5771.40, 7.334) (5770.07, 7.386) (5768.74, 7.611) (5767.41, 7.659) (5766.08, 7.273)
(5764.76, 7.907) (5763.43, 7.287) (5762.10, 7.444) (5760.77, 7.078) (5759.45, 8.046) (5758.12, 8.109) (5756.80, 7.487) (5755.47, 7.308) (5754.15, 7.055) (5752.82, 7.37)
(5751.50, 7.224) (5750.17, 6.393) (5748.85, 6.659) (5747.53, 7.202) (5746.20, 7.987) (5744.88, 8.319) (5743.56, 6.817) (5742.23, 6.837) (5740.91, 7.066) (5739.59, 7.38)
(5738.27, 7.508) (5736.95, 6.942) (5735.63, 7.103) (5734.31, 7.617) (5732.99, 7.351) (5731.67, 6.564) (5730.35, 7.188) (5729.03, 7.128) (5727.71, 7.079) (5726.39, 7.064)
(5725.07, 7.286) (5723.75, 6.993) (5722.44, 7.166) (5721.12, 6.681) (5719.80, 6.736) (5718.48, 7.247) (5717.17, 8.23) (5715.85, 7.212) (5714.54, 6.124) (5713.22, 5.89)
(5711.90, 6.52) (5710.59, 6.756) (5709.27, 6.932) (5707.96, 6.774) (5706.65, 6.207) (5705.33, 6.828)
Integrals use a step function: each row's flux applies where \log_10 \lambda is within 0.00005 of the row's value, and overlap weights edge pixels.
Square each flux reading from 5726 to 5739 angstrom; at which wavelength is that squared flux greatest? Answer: 5734.31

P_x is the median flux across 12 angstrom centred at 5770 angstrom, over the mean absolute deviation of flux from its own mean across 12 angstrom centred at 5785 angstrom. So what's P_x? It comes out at 23.2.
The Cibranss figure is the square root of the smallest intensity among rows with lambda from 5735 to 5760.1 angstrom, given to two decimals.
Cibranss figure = 2.53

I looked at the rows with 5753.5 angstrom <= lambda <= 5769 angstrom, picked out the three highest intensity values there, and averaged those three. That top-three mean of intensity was 8.02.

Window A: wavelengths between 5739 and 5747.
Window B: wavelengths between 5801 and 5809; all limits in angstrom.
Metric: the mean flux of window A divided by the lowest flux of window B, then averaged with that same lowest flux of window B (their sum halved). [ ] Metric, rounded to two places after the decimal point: 3.82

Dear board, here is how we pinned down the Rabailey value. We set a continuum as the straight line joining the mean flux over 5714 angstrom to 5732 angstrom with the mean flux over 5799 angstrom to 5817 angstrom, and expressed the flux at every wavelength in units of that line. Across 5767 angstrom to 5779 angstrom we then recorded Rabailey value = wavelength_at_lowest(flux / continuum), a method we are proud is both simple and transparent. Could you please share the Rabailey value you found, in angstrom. 5776.71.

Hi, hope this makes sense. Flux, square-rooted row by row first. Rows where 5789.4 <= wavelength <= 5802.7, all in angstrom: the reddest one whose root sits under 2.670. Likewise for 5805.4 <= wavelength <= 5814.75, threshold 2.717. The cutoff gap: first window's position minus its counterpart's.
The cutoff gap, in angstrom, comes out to -12.0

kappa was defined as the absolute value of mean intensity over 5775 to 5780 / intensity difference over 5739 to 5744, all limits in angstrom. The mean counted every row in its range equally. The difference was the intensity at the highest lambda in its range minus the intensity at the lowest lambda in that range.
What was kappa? 13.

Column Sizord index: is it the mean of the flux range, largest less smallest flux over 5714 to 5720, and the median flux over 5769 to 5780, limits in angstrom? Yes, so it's 4.7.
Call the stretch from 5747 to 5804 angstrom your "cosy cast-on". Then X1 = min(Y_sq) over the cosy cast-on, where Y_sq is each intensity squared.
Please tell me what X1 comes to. 40.8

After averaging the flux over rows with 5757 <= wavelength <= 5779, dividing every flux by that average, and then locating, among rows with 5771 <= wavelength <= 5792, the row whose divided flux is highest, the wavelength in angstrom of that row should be 5774.05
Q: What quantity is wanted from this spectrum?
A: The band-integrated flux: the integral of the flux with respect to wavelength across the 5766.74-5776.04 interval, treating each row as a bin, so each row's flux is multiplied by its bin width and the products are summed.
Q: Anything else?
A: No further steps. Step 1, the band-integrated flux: 70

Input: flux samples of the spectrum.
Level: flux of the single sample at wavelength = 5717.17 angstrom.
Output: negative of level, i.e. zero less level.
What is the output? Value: -8.23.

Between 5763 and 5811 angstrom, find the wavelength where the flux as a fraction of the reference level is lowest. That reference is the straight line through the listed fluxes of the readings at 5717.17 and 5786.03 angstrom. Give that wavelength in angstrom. 5784.70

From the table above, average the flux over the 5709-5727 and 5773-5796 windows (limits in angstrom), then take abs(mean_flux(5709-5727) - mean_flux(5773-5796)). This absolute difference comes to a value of 0.19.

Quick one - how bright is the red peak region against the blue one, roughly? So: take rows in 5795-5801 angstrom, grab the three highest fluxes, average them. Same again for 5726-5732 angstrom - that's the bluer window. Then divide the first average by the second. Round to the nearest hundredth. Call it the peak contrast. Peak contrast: 1.06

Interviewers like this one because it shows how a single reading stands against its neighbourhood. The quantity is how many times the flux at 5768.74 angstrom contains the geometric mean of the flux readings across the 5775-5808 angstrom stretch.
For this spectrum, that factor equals 1.07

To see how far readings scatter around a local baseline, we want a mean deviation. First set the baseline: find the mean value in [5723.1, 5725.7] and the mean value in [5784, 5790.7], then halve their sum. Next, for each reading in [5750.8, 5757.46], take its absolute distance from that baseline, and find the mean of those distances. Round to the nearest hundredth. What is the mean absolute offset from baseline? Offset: 0.22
